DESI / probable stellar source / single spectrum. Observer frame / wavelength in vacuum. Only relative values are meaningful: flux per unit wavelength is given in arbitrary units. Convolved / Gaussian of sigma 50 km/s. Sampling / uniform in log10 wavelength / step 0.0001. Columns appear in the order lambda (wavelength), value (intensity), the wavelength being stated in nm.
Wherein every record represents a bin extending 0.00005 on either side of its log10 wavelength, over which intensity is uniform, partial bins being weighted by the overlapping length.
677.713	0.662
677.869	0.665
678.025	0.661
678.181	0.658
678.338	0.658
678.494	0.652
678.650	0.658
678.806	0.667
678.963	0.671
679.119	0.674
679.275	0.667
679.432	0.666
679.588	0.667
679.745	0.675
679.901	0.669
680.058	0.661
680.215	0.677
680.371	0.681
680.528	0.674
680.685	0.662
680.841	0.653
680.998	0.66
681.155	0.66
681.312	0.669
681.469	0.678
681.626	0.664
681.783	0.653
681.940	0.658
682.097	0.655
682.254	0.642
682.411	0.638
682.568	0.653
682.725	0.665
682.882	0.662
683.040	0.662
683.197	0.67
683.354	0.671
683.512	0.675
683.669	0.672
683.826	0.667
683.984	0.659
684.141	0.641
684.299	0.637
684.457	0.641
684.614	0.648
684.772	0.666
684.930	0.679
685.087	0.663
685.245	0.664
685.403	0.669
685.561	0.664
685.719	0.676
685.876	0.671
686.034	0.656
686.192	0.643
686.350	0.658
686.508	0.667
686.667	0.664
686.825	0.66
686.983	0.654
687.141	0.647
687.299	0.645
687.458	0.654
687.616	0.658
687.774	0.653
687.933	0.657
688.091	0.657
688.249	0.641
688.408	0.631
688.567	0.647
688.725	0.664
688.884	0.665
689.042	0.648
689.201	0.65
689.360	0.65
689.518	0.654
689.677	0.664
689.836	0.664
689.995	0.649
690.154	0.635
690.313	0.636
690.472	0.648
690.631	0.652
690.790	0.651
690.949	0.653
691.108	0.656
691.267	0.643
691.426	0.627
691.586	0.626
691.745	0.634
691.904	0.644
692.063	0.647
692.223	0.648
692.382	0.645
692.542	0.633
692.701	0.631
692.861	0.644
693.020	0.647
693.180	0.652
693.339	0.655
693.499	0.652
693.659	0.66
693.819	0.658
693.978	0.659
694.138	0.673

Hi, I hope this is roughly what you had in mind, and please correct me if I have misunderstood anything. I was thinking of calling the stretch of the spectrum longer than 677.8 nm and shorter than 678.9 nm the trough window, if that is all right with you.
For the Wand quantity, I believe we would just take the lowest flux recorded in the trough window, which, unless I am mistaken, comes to 0.652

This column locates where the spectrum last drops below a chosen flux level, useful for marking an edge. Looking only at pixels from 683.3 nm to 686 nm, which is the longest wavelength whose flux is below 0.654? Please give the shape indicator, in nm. 684.614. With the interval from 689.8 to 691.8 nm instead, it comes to 691.745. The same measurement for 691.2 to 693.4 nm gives 693.180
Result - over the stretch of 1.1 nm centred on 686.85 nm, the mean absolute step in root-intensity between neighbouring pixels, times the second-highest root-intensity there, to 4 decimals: 0.0026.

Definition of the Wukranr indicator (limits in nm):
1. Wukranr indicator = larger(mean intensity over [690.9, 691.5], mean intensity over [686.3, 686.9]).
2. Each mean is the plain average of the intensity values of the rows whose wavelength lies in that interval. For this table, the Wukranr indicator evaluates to 0.662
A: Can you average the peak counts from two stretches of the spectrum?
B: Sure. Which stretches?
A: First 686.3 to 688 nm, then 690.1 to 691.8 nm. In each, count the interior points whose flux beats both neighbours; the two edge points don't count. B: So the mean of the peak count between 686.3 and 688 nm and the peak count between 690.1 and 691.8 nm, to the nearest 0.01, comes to 2.00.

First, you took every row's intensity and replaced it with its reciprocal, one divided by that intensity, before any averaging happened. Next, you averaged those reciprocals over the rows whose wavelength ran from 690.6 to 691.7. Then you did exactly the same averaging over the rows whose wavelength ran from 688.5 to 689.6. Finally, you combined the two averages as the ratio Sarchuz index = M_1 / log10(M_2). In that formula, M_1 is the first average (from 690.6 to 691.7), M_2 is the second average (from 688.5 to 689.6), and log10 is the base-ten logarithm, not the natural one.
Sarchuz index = 8.42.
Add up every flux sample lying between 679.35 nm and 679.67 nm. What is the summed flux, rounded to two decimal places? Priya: 1.33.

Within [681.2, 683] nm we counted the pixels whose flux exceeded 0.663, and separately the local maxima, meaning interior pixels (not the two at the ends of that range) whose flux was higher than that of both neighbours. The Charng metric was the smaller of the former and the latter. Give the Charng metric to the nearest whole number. 3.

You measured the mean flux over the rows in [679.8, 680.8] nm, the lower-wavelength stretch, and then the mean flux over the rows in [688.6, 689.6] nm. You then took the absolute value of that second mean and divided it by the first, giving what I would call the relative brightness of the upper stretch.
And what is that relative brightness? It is 0.98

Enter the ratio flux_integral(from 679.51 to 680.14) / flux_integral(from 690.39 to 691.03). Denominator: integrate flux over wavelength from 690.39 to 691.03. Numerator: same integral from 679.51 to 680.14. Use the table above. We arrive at 1.01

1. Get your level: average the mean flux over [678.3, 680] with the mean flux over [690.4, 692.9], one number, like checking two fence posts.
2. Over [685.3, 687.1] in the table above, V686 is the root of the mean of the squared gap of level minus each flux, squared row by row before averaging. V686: 0.012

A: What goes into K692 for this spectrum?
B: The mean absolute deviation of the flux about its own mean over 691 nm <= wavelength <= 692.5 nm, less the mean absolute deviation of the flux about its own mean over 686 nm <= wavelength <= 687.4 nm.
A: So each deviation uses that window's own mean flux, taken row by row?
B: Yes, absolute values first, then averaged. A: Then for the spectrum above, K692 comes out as 0.0013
